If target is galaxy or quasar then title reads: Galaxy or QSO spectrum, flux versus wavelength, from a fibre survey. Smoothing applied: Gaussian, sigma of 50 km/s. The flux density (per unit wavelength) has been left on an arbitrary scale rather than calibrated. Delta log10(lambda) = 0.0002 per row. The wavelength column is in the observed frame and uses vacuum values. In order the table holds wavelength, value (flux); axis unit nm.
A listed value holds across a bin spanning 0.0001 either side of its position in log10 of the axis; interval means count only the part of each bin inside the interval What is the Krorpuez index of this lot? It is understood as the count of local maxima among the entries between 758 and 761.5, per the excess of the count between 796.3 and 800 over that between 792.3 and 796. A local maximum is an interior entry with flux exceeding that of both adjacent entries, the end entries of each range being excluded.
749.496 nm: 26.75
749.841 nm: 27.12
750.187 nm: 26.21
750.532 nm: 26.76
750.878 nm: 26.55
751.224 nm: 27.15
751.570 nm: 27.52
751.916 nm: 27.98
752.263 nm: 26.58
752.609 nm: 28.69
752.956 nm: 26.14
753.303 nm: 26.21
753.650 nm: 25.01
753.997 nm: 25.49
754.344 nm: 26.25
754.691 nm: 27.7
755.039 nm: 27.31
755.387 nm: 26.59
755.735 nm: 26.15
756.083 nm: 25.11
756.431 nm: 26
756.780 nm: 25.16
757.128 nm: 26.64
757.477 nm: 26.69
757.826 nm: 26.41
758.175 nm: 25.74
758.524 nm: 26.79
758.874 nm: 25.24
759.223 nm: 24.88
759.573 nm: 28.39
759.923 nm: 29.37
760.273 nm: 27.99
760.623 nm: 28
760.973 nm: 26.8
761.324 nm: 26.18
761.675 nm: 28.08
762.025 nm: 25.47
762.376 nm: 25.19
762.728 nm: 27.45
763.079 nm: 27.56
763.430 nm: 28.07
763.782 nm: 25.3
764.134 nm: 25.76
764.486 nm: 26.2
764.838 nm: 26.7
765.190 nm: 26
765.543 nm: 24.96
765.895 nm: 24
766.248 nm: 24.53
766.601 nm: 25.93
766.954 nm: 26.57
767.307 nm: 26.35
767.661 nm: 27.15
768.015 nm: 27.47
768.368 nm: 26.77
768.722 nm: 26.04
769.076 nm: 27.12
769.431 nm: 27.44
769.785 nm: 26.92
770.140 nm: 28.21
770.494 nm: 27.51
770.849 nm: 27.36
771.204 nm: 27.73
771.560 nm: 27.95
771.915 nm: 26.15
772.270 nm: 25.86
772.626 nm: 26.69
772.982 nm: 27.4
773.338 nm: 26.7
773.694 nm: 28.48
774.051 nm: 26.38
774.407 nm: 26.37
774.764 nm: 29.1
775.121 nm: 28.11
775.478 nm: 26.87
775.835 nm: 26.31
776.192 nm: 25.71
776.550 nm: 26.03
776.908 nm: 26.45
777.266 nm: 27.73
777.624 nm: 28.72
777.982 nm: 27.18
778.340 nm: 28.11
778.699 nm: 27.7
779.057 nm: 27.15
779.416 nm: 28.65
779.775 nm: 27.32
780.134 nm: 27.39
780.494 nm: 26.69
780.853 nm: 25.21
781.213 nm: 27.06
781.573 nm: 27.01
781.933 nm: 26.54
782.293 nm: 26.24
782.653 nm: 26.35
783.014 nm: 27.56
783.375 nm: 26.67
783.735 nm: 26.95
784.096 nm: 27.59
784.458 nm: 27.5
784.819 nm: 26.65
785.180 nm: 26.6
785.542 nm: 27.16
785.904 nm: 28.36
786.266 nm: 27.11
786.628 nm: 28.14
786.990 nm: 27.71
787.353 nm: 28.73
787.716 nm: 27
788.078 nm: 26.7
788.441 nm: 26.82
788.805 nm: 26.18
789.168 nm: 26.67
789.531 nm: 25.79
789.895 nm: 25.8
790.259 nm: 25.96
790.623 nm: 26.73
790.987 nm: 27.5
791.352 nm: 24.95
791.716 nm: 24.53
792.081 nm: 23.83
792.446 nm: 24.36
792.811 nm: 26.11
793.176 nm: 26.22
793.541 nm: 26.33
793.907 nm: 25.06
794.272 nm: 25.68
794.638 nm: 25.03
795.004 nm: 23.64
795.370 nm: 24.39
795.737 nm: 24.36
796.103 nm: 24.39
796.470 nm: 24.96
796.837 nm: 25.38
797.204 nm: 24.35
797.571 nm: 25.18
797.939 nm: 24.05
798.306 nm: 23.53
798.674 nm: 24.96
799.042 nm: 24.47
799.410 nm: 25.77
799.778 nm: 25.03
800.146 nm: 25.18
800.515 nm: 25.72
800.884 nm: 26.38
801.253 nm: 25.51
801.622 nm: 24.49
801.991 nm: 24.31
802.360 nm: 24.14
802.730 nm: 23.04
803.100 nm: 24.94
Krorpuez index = 3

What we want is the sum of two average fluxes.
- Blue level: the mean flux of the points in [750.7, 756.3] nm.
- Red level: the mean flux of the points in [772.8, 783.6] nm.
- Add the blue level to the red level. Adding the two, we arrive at 53.8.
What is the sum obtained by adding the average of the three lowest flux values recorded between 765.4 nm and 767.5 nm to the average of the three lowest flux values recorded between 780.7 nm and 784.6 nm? 50.4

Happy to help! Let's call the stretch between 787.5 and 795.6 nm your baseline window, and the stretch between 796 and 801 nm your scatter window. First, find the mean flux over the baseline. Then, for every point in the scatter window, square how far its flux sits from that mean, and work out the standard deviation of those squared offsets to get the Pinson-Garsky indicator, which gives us 1.3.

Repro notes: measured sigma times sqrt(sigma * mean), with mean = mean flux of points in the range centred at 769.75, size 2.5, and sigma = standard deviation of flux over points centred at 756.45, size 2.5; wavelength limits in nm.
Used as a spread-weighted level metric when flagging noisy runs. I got 3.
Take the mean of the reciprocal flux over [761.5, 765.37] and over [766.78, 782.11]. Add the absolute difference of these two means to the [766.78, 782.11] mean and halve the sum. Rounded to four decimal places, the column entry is 0.0189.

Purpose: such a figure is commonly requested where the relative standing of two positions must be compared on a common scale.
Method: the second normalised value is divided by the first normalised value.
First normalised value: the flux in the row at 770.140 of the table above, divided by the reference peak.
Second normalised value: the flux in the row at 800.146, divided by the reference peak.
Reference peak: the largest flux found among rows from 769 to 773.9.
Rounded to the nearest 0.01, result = 0.89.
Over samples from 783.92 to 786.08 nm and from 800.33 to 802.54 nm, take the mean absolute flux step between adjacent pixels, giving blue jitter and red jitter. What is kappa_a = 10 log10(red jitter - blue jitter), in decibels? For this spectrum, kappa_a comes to -15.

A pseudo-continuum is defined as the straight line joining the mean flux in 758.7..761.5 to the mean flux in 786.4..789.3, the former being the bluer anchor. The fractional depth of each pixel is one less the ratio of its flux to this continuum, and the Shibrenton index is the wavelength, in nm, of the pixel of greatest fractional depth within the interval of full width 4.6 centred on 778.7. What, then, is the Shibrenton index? 780.853 nm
